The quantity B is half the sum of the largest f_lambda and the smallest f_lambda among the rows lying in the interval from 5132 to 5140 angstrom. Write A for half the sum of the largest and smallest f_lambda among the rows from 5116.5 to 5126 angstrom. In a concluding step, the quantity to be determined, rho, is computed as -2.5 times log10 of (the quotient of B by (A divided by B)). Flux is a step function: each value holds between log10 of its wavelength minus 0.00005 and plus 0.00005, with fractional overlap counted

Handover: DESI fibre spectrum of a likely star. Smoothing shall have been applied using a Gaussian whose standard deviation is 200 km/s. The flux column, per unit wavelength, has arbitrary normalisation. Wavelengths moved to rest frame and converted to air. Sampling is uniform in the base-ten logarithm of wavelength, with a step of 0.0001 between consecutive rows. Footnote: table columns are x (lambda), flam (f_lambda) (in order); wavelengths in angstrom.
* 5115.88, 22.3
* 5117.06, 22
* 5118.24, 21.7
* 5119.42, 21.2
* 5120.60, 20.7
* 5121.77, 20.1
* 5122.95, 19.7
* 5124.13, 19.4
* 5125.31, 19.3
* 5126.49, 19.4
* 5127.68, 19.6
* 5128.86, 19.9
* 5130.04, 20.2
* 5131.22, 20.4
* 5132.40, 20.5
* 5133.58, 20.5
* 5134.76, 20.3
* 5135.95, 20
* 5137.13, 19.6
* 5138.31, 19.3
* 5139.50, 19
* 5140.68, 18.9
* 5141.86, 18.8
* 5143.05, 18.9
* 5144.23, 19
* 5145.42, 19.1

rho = -3.19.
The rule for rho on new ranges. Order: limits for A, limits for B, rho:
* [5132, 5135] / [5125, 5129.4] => -3.19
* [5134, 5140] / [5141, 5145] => -3.15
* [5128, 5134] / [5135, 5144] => -3.18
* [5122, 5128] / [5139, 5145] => -3.16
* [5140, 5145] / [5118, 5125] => -3.37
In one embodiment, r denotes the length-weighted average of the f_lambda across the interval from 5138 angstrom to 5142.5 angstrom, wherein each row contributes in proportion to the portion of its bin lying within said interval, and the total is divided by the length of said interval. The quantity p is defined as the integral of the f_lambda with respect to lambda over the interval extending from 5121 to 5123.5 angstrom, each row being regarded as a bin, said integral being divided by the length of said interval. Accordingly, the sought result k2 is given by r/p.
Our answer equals 0.95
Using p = 20.0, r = 19.0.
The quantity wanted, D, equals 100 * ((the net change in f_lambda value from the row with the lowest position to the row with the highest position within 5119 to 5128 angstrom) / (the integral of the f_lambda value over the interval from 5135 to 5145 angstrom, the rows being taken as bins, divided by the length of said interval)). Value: -8.3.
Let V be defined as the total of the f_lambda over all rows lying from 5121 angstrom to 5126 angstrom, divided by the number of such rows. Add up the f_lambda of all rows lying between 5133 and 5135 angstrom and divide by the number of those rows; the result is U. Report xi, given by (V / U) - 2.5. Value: -1.54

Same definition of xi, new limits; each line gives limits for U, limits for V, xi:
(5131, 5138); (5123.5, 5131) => -1.53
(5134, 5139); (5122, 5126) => -1.52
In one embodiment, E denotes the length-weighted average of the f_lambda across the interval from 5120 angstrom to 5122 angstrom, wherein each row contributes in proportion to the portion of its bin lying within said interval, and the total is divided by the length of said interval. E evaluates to 20.5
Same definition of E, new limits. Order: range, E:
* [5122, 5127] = 19.5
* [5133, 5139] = 19.9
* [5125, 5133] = 19.9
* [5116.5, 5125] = 20.6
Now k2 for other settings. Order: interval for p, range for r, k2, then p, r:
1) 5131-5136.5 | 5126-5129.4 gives 0.96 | 20.3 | 19.6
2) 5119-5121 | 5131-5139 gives 0.96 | 20.9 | 20.1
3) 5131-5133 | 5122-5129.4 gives 0.95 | 20.5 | 19.6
